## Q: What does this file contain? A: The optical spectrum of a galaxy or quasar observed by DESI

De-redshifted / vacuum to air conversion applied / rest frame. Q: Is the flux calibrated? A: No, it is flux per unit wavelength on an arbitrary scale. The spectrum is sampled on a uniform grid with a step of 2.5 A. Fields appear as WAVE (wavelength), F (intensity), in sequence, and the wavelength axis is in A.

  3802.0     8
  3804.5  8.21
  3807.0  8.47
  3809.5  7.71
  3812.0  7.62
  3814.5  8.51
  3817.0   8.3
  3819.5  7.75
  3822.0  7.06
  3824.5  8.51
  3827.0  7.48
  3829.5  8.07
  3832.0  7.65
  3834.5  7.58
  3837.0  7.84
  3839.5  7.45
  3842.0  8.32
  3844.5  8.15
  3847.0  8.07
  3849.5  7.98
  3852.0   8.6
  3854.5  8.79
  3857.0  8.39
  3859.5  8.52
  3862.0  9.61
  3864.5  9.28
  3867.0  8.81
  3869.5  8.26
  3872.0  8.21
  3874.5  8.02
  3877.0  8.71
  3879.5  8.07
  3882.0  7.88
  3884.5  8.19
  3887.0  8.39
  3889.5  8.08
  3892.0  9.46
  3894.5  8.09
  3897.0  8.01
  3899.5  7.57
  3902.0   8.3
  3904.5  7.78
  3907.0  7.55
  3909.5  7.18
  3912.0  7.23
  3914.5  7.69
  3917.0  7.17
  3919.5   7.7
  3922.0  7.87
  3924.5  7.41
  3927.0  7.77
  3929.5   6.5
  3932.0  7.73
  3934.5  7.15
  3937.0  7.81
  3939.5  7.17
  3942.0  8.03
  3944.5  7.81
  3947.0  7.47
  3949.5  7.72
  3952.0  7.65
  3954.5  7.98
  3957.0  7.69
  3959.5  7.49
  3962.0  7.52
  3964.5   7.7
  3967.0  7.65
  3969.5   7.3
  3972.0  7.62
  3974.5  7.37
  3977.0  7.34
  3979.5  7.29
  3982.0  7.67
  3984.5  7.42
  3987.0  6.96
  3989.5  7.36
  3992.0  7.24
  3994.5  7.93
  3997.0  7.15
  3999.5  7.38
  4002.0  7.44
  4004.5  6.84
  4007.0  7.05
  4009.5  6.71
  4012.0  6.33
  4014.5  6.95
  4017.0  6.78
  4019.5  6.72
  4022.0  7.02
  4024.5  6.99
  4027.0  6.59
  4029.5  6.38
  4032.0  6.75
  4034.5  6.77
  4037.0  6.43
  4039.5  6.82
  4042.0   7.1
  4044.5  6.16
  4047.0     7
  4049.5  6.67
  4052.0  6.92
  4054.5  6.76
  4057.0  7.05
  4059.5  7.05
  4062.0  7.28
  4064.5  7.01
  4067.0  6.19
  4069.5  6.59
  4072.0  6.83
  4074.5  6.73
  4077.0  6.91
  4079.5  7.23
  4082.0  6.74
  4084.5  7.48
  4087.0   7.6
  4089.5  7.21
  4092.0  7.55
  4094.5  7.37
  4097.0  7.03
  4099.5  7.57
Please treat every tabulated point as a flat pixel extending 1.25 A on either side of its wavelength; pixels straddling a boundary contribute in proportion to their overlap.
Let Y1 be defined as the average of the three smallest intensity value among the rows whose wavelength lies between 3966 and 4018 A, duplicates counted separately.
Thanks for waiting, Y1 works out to 6.6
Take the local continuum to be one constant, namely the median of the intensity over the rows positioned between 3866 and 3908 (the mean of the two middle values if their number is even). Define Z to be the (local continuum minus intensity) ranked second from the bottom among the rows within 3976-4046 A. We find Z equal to 0.4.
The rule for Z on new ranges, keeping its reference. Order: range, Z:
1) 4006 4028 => 1.1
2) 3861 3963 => -1.4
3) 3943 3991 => 0.3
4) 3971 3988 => 0.5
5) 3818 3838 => 0.0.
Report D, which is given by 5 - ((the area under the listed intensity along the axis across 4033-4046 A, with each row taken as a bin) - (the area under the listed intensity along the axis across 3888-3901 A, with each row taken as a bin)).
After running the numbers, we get 26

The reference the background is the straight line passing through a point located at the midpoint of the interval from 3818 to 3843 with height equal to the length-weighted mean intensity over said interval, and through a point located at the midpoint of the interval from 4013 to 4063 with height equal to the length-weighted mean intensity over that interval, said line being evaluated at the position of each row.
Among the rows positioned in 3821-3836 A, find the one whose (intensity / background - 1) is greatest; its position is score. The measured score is 3824.5 A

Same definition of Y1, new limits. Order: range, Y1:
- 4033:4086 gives 6.3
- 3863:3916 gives 7.3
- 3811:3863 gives 7.3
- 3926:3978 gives 6.9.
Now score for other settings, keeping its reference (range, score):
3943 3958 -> 3954.5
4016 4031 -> 4022.0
